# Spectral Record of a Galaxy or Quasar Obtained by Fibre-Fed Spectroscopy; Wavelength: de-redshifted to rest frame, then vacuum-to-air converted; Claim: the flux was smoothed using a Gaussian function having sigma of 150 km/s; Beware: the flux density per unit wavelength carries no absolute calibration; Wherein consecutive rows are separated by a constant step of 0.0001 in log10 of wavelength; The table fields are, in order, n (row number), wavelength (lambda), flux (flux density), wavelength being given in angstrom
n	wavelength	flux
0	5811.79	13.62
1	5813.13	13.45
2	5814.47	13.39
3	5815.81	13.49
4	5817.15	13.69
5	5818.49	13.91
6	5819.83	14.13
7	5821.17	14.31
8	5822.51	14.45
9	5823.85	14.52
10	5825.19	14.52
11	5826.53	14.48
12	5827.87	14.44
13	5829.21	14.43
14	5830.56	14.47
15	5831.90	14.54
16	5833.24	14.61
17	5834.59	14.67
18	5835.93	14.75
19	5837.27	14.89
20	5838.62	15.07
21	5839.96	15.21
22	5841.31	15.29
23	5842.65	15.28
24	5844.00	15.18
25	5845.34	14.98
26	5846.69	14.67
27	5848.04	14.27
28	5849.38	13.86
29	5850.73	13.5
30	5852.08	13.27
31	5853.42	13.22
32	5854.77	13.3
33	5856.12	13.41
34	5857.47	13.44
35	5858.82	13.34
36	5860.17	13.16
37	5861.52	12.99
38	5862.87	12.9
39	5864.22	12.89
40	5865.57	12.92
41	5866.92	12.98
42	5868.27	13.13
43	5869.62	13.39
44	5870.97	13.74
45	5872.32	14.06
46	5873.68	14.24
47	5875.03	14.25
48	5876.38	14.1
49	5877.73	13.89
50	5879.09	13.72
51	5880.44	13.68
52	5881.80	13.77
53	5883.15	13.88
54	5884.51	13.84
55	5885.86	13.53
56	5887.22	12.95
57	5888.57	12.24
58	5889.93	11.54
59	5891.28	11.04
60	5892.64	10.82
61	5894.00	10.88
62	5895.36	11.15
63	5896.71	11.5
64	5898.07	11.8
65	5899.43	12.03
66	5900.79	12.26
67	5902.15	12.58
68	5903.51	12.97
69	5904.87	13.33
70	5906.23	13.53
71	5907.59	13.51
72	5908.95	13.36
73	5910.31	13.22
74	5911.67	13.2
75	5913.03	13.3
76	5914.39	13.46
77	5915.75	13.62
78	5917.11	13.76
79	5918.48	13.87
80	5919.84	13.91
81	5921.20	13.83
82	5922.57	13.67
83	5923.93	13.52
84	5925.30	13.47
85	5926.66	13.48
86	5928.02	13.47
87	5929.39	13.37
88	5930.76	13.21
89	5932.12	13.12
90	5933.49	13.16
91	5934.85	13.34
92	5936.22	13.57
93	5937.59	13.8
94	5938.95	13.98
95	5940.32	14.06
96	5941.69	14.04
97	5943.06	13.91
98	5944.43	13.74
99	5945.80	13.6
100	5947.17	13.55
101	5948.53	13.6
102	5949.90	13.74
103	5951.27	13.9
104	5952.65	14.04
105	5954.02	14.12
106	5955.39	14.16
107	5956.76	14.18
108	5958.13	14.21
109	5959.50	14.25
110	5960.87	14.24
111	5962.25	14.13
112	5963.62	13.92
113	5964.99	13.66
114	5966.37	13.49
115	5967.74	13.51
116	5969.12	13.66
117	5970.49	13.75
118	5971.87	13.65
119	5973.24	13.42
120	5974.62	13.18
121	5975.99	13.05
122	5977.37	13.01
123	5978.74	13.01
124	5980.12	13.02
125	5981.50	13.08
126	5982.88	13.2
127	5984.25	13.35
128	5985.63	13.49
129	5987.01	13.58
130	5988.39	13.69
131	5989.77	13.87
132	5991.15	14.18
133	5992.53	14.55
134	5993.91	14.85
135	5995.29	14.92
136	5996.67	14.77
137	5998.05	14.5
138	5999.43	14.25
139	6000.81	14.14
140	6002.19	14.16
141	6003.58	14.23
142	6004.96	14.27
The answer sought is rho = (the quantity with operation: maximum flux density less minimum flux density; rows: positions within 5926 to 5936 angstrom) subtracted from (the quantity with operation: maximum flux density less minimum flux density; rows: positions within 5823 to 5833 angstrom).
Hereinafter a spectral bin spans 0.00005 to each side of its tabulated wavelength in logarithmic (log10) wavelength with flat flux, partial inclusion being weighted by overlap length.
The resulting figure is -0.25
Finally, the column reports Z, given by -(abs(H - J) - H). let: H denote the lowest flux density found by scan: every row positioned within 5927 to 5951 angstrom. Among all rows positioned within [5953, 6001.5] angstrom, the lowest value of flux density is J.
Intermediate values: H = 13.12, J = 13.01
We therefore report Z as 13.0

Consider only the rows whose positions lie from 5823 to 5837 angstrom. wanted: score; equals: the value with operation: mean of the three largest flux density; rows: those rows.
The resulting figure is 14.7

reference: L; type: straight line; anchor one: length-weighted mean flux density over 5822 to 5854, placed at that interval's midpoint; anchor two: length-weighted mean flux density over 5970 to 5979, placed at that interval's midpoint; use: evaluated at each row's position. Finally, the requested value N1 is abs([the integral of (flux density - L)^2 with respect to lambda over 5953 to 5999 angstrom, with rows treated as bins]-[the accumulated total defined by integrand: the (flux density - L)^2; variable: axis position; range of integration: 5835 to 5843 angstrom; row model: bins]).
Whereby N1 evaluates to 25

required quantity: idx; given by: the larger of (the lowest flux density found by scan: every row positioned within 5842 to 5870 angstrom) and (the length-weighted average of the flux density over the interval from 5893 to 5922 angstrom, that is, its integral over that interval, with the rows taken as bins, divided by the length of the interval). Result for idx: 12.9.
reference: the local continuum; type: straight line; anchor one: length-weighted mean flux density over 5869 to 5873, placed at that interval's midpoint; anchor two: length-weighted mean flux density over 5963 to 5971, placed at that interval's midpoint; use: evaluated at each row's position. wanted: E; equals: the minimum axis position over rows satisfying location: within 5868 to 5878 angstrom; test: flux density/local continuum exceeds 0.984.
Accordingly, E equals 5870.97 angstrom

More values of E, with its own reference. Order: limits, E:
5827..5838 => 5827.87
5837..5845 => 5837.27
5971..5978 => 5971.87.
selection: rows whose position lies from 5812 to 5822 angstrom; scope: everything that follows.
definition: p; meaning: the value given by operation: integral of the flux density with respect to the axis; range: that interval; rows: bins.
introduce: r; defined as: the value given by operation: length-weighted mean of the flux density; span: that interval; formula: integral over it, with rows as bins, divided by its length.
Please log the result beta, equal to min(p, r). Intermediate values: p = 138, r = 13.8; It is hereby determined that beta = 13.8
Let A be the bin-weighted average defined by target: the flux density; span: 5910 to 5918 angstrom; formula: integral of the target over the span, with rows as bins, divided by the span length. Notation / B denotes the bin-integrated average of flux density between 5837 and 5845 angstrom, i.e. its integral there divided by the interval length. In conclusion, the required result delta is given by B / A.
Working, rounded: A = 13.4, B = 15.2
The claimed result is 1.13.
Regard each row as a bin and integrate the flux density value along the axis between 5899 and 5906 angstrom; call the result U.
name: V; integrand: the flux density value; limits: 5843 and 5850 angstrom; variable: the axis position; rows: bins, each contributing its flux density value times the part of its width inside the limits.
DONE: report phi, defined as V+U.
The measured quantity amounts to 191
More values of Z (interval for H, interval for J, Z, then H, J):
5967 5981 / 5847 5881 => 12.9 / 13.01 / 12.89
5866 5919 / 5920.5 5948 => 8.5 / 10.82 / 13.12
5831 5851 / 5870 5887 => 13.5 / 13.5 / 13.53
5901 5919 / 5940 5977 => 12.1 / 12.58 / 13.05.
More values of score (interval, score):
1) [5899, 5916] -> 13.6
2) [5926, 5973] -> 14.2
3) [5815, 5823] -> 14.3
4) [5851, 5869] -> 13.4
